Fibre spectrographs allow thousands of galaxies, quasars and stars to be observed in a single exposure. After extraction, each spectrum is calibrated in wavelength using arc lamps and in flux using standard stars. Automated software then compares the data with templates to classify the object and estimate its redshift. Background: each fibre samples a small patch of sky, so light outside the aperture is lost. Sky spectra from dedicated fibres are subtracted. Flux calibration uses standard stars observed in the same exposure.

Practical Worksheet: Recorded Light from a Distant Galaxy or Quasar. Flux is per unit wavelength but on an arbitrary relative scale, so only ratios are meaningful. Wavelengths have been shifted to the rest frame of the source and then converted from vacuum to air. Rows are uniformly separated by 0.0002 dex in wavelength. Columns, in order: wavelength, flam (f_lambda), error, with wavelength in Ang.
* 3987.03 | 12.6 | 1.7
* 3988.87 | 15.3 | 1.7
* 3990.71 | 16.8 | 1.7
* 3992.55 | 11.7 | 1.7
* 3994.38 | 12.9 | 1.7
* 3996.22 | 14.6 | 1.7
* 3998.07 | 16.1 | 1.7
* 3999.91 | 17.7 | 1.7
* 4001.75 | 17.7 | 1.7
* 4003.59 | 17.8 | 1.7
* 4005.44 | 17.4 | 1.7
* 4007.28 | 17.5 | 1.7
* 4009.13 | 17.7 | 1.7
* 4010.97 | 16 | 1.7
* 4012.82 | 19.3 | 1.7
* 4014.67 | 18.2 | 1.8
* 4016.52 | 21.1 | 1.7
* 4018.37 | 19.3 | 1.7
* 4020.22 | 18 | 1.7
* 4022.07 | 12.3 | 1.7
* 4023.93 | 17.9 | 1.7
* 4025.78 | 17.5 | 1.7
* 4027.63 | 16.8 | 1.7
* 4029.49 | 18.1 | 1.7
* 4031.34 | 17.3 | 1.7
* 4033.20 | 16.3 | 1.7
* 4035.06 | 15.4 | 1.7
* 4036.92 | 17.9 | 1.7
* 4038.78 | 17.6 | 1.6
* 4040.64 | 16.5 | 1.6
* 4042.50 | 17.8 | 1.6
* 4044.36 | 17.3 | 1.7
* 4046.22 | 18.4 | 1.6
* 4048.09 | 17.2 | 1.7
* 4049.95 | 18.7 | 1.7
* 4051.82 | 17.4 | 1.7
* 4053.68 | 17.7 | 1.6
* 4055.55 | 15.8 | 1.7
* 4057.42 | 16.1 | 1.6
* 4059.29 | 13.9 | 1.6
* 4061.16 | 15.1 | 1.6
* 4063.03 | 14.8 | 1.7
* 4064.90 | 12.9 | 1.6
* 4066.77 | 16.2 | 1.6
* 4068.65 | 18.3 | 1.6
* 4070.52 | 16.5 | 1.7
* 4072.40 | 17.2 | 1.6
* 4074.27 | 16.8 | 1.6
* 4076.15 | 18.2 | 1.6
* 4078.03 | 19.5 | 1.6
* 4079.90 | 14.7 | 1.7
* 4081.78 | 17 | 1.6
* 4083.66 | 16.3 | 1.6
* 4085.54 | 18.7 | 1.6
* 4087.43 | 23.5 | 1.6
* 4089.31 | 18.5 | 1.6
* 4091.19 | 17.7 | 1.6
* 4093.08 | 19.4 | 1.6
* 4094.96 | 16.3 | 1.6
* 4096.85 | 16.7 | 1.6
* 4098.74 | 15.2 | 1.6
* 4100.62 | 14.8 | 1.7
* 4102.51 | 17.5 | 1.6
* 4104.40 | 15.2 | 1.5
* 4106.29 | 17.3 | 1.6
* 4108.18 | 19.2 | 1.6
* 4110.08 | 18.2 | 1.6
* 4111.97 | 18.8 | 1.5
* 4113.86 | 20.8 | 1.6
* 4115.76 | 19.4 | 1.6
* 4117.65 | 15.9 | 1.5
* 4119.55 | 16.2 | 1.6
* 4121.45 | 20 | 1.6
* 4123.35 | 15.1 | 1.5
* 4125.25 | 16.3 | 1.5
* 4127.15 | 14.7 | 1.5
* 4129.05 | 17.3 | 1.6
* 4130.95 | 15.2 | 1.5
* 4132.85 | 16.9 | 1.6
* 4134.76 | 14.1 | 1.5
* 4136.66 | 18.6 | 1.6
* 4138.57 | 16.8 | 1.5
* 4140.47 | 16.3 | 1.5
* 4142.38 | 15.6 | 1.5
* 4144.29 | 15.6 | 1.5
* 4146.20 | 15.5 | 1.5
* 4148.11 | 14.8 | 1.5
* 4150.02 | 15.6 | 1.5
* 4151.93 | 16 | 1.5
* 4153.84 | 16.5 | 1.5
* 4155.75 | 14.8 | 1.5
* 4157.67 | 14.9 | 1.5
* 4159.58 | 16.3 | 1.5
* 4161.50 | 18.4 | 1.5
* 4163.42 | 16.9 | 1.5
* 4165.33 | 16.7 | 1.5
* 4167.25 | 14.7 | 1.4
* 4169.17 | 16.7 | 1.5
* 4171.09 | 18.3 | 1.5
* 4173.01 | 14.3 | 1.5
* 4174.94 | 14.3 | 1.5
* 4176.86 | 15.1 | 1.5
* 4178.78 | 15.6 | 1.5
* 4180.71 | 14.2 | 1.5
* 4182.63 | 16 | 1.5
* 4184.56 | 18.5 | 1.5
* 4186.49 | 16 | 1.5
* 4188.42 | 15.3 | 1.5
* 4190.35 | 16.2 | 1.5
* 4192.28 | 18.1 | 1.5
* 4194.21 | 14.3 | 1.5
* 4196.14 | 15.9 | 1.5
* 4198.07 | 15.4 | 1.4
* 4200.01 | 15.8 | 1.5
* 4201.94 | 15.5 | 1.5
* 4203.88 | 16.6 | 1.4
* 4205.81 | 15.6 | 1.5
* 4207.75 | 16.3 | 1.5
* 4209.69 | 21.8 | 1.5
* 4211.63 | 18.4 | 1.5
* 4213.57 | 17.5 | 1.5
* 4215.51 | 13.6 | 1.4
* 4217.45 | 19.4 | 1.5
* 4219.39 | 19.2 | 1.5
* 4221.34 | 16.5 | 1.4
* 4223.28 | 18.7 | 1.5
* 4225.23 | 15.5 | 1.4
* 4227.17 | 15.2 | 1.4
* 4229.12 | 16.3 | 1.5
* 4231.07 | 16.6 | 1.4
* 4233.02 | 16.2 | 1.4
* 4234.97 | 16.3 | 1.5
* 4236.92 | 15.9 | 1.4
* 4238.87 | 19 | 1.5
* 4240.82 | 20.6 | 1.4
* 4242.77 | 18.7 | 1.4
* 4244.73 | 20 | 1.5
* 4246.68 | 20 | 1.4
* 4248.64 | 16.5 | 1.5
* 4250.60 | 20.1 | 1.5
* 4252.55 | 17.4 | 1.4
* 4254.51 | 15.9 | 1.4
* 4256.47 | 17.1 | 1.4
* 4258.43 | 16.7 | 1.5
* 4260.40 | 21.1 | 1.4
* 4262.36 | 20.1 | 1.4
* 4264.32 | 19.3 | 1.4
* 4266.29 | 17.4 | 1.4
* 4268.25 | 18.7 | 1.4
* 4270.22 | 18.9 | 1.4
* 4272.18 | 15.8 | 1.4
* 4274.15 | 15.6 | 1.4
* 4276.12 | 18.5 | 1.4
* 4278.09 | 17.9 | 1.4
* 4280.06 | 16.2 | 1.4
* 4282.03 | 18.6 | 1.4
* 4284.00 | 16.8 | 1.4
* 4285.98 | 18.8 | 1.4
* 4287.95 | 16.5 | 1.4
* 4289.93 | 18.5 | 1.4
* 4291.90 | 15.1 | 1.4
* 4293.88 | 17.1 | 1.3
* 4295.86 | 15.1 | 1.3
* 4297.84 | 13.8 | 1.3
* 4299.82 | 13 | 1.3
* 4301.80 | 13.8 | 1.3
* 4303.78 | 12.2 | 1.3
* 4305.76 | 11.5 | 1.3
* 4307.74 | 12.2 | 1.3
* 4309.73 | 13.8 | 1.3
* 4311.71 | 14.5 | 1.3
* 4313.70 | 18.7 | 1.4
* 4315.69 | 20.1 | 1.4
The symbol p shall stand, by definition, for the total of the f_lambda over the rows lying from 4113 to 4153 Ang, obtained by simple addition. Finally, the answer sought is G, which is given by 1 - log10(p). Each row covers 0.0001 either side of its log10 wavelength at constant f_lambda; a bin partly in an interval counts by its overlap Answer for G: -1.54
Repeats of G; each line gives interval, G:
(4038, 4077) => -1.54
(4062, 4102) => -1.56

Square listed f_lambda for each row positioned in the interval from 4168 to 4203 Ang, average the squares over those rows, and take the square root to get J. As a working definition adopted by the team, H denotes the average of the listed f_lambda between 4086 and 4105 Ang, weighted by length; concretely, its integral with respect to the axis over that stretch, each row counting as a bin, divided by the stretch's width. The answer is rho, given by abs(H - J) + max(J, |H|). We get 19.2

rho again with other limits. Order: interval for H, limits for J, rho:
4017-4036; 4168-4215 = 17.6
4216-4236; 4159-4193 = 17.5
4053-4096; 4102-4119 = 19.2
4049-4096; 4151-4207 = 18.2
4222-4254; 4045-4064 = 18.7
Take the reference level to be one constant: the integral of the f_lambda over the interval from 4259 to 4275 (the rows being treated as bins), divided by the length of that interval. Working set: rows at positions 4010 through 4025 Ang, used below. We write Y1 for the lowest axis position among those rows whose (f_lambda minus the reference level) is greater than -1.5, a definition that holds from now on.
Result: 4012.82 Ang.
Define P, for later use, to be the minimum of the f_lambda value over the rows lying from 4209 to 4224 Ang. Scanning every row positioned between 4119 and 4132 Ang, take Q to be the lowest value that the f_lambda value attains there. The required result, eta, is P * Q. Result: 200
